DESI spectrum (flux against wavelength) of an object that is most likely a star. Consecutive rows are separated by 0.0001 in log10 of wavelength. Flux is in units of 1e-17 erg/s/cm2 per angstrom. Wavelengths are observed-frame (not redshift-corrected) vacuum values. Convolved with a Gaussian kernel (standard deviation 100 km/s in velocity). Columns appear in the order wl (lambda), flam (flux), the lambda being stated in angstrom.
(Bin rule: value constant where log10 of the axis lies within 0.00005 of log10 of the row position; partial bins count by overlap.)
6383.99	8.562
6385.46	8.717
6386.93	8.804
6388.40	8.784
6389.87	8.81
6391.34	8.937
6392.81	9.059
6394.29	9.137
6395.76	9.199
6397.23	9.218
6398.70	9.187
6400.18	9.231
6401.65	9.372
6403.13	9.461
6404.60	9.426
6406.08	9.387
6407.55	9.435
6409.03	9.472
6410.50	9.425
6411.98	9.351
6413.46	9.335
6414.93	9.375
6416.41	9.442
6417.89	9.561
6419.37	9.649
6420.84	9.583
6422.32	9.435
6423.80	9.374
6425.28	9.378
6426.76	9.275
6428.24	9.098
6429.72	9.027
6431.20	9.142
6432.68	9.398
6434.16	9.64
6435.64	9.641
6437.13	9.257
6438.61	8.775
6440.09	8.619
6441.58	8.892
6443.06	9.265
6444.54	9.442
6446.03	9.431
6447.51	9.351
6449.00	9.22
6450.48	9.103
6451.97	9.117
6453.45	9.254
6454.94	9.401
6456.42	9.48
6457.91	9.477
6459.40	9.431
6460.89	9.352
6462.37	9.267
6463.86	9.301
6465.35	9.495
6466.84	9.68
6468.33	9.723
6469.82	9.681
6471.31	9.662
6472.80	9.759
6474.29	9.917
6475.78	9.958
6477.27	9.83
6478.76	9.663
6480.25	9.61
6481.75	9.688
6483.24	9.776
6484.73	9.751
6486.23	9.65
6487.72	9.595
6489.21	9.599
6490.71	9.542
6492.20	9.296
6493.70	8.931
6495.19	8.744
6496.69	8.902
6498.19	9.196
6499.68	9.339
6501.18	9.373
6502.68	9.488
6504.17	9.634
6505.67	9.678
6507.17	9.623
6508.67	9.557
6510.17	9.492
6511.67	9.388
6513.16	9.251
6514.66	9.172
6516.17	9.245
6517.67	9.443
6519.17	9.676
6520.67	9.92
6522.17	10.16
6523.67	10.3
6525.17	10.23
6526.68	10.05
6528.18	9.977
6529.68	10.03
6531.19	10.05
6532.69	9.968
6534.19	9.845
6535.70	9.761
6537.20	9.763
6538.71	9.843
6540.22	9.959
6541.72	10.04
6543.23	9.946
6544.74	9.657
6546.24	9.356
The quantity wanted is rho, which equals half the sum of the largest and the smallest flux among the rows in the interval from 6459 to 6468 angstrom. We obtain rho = 9.5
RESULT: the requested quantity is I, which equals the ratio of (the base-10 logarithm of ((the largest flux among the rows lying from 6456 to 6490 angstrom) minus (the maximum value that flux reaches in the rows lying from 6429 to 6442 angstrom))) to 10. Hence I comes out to -0.05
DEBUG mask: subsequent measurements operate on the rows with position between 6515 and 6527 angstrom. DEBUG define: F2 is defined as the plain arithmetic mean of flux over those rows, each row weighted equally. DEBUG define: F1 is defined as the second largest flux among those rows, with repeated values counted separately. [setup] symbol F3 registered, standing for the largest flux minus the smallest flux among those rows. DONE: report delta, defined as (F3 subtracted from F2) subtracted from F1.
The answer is 1.4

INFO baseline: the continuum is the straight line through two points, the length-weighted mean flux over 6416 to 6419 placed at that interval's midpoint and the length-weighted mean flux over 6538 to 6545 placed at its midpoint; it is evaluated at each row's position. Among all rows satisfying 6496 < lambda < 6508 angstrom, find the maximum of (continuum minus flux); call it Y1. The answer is 0.86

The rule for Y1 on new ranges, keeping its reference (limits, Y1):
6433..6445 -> 0.96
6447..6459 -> 0.51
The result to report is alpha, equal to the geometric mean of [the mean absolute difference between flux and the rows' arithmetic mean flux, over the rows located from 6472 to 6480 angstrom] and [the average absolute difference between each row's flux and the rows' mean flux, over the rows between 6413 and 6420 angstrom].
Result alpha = 0.10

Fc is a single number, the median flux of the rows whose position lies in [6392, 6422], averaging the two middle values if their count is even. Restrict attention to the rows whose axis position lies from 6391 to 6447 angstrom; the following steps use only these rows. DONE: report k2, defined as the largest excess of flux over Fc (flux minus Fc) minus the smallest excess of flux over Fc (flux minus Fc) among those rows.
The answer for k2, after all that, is 1.03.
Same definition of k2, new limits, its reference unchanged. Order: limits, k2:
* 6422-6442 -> 1.02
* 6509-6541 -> 1.13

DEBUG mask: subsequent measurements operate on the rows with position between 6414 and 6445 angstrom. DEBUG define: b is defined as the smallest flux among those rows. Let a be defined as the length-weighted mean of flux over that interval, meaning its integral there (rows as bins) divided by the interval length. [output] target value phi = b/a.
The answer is 0.93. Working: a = 9.30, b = 8.619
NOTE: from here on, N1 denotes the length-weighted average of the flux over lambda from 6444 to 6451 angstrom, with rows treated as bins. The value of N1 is 9.31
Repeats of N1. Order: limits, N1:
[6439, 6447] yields 9.12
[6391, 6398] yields 9.12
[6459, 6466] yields 9.37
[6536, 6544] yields 9.90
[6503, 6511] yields 9.59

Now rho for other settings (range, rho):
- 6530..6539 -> 9.9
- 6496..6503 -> 9.2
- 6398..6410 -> 9.3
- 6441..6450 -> 9.2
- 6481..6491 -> 9.7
